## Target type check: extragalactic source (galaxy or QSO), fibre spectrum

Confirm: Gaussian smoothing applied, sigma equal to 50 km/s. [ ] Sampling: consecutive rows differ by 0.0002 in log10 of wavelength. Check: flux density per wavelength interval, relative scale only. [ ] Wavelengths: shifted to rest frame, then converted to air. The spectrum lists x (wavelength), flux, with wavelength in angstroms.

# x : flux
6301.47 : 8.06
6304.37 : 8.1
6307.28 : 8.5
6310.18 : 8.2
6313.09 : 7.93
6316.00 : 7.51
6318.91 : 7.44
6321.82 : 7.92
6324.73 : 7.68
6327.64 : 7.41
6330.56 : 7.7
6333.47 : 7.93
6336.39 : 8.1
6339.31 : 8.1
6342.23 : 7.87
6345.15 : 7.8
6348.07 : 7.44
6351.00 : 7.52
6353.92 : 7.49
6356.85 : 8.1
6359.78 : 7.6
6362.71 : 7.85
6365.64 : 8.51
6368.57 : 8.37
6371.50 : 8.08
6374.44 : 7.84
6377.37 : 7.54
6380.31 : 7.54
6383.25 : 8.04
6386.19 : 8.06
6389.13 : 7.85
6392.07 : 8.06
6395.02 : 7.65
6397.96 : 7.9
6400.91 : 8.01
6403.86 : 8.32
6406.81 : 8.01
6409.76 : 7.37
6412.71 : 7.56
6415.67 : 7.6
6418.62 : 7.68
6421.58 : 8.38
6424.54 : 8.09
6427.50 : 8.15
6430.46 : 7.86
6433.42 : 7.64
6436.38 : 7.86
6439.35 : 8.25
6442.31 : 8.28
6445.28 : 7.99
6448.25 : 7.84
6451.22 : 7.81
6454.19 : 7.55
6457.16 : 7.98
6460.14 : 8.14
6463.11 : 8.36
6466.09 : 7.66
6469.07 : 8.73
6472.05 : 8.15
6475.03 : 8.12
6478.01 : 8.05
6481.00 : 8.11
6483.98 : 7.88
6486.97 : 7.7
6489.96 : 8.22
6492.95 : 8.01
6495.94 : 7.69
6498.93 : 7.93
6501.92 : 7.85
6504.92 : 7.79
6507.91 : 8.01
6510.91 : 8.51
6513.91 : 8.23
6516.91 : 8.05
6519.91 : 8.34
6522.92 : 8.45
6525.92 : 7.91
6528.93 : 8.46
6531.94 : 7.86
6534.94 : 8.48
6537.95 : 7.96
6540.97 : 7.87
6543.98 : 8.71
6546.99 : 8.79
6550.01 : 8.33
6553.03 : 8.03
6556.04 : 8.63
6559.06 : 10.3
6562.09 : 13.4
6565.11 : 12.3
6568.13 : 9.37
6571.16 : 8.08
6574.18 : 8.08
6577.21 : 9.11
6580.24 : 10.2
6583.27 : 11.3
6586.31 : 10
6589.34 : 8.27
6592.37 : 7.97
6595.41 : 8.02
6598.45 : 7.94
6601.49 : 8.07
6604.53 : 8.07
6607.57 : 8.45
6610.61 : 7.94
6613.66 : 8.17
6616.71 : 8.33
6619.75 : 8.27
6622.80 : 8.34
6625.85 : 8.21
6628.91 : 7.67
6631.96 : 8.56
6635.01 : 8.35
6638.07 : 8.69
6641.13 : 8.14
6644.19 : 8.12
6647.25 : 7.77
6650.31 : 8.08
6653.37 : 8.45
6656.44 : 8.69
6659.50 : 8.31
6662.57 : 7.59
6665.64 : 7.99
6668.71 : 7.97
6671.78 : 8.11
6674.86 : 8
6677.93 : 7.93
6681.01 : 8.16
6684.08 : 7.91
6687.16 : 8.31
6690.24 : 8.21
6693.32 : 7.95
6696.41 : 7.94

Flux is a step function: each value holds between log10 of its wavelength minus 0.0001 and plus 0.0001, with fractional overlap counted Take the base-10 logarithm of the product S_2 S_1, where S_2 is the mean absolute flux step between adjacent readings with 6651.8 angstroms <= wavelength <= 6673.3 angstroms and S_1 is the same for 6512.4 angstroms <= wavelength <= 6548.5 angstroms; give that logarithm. -0.90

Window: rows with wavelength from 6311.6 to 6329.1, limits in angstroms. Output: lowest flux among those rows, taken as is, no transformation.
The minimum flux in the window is 7.41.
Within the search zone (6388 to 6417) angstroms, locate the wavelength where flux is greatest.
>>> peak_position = 6403.86 angstroms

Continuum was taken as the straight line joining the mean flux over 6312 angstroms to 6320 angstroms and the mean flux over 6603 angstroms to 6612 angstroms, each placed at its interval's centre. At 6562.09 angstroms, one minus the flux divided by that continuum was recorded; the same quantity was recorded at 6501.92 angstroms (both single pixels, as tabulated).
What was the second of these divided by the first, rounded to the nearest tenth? 0.0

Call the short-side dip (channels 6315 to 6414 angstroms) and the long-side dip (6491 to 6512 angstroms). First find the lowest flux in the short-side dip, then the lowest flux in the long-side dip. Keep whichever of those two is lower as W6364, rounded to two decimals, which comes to 7.37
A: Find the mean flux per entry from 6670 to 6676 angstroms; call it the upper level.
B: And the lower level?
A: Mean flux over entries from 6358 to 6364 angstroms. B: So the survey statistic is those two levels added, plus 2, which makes 17.8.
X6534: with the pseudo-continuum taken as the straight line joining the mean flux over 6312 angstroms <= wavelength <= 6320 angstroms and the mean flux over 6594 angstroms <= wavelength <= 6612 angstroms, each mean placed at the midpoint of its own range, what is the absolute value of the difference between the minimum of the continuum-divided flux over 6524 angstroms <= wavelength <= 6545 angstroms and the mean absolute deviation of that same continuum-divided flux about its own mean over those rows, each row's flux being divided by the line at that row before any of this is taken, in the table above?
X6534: 0.946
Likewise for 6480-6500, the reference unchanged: 0.952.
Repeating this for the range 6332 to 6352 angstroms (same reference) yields 0.942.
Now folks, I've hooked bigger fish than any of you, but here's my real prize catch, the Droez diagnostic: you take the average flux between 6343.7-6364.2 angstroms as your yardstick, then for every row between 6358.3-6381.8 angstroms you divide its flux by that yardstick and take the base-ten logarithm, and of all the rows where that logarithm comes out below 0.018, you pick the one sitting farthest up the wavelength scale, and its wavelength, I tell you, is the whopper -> 6380.31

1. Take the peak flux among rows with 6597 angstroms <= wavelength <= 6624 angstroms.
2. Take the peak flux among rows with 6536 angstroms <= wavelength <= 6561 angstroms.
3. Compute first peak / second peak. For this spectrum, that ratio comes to 0.82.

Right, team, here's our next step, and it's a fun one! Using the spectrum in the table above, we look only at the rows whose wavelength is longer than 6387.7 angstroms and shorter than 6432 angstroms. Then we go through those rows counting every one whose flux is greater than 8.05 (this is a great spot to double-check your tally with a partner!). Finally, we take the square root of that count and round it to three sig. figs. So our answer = 2.24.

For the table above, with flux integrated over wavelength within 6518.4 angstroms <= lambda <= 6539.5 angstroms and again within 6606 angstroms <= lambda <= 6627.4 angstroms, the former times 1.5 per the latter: 1.47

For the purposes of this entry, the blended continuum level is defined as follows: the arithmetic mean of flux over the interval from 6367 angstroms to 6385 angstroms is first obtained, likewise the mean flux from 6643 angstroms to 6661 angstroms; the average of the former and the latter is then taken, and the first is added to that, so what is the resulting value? 16.0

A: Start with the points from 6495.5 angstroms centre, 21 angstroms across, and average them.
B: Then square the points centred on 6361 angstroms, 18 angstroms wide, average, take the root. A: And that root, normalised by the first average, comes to 1.01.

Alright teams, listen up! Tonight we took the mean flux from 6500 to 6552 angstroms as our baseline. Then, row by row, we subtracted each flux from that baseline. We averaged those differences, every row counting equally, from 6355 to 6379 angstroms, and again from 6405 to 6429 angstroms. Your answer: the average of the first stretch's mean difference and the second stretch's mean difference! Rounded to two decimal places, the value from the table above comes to 0.29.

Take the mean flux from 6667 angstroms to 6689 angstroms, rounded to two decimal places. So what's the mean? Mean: 8.06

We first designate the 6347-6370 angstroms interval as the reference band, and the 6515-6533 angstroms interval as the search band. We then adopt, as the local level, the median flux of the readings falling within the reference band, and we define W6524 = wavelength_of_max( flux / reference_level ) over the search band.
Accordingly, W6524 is 6528.93 angstroms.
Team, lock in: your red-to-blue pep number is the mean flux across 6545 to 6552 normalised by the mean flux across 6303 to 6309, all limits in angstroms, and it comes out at 1.03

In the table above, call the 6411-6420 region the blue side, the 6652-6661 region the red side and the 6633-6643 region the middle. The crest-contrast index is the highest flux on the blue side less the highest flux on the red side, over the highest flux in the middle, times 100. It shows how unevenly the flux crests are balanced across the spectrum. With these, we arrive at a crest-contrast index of -11.6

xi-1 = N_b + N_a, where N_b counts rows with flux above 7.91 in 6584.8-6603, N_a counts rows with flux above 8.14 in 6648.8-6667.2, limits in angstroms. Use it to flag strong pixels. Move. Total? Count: 9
